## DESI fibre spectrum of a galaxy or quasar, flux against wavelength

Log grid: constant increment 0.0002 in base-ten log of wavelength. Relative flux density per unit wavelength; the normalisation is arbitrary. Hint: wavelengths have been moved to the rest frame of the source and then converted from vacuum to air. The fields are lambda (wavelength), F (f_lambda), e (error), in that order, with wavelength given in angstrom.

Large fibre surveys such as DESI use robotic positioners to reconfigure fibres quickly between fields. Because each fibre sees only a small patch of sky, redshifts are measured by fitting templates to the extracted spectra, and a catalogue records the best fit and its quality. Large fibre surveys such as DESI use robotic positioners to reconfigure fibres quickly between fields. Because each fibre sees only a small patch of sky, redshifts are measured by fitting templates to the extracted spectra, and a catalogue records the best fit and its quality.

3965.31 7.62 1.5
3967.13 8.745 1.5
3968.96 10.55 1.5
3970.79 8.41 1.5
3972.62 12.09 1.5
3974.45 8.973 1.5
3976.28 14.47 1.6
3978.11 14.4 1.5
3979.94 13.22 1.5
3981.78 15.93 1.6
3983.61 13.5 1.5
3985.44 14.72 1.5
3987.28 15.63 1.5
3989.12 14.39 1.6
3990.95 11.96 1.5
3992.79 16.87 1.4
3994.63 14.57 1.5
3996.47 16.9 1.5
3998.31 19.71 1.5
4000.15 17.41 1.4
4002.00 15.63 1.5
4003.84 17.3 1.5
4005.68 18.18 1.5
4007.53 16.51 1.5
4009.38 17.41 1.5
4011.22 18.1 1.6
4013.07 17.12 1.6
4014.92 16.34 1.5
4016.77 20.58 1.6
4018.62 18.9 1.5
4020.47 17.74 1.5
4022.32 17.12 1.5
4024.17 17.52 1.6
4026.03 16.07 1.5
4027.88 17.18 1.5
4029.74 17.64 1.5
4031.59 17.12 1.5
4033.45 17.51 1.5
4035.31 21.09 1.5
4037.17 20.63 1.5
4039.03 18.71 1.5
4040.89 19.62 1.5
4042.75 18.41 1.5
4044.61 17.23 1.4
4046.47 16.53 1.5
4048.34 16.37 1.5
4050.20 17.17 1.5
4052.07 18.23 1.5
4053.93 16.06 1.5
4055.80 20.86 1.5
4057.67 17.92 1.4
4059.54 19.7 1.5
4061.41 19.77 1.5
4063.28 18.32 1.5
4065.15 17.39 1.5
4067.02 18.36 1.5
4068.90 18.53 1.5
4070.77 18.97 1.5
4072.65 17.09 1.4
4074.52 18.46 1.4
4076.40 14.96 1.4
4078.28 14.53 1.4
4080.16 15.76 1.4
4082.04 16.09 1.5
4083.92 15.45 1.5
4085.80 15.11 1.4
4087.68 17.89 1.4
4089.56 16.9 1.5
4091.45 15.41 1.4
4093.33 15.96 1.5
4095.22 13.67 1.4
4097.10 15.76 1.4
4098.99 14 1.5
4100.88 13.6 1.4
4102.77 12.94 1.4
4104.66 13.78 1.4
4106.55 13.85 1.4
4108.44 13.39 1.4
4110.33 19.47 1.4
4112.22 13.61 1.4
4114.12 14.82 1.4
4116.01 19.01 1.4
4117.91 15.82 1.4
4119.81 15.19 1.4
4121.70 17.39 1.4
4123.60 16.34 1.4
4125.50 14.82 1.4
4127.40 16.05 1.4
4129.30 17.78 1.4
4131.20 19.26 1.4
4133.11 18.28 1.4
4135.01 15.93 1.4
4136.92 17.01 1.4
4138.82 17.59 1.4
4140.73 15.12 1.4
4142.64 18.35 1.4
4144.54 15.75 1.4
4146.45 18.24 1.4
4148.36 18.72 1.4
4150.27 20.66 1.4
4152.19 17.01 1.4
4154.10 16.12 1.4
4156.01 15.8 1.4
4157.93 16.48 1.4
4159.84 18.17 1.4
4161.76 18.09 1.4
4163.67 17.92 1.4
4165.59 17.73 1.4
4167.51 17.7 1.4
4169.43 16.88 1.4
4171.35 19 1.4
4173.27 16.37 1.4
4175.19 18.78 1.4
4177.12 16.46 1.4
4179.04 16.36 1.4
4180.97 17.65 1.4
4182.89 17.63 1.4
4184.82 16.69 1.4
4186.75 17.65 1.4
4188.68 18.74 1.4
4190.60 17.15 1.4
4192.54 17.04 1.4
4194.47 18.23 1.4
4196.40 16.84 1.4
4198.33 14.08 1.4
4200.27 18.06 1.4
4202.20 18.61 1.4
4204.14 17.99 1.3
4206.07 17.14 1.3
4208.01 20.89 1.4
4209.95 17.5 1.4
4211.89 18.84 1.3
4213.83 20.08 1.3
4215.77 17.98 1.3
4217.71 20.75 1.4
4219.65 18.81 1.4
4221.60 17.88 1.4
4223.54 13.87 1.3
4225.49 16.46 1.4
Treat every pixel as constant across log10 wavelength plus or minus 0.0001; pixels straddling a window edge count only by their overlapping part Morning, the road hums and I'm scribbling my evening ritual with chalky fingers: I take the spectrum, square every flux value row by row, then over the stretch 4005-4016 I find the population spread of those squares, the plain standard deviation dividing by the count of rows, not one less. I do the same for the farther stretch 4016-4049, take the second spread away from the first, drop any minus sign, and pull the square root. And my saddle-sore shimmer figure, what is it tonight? 5.5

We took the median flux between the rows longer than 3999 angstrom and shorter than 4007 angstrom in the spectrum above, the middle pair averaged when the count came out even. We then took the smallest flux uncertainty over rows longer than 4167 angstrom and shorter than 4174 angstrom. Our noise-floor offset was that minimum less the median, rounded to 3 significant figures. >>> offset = -16.0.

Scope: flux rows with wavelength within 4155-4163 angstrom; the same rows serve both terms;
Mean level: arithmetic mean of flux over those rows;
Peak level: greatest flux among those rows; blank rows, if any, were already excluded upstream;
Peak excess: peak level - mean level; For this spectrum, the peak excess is 1.0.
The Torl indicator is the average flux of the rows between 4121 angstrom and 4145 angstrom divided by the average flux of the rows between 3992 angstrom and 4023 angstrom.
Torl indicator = 0.97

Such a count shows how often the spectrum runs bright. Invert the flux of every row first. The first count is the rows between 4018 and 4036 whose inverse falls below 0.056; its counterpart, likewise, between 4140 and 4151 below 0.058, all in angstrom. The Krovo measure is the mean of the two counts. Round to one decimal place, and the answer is 3.0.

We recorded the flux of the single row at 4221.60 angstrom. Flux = 17.88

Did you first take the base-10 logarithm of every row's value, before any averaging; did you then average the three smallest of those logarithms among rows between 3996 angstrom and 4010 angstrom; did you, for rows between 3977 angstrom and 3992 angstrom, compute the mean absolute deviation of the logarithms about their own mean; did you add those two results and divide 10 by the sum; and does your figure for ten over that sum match 8.04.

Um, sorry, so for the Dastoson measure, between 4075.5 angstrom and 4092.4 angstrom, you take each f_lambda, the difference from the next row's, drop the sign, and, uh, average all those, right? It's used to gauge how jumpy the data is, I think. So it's 1.0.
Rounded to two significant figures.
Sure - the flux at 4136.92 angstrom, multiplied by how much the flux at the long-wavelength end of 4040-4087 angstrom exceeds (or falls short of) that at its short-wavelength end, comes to -77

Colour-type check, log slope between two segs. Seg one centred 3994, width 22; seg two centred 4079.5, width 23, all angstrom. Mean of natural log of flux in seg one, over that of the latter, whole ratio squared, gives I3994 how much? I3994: 0.96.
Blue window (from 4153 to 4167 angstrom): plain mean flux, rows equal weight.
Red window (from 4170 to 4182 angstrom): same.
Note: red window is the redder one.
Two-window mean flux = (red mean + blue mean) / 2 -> 17.3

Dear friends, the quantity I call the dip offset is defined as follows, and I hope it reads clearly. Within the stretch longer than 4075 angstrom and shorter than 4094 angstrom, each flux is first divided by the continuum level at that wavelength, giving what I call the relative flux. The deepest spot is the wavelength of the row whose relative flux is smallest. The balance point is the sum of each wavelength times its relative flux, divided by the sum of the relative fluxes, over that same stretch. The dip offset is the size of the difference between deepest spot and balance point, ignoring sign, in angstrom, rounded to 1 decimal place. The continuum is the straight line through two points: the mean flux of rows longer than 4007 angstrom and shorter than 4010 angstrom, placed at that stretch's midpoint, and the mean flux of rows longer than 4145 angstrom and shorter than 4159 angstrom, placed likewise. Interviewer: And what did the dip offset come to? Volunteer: 6.7 angstrom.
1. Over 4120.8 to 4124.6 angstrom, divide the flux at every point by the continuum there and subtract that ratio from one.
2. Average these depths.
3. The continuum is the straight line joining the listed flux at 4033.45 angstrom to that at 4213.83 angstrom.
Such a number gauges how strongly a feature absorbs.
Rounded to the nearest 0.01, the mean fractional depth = 0.10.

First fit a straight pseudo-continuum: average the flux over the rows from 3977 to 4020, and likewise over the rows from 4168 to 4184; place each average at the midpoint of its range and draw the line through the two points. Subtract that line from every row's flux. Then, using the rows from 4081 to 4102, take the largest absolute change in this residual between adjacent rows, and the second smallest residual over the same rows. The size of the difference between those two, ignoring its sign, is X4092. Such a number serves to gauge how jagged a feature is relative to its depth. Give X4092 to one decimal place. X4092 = 6.0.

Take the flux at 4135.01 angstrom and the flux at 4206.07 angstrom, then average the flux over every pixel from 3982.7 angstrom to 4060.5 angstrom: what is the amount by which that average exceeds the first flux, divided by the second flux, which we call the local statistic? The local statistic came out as 0.082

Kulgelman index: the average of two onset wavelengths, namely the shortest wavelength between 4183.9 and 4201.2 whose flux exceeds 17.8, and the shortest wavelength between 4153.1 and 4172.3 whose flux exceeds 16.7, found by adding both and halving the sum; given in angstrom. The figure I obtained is 4174.3 angstrom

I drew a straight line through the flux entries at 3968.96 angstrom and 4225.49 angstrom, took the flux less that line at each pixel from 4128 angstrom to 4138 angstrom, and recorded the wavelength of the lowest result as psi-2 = 4135.01 angstrom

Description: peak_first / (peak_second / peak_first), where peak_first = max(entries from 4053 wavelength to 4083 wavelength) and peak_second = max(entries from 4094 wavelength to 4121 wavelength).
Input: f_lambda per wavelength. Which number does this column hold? 22.3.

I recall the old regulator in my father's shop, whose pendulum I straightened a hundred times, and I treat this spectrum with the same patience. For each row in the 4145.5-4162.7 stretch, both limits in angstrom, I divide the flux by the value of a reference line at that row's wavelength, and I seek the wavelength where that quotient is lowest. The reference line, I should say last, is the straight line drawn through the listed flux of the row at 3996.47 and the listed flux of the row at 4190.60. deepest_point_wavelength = 4156.01 angstrom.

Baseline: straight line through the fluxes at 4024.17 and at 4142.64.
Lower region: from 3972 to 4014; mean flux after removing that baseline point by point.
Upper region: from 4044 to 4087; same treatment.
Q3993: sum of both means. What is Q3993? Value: -2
